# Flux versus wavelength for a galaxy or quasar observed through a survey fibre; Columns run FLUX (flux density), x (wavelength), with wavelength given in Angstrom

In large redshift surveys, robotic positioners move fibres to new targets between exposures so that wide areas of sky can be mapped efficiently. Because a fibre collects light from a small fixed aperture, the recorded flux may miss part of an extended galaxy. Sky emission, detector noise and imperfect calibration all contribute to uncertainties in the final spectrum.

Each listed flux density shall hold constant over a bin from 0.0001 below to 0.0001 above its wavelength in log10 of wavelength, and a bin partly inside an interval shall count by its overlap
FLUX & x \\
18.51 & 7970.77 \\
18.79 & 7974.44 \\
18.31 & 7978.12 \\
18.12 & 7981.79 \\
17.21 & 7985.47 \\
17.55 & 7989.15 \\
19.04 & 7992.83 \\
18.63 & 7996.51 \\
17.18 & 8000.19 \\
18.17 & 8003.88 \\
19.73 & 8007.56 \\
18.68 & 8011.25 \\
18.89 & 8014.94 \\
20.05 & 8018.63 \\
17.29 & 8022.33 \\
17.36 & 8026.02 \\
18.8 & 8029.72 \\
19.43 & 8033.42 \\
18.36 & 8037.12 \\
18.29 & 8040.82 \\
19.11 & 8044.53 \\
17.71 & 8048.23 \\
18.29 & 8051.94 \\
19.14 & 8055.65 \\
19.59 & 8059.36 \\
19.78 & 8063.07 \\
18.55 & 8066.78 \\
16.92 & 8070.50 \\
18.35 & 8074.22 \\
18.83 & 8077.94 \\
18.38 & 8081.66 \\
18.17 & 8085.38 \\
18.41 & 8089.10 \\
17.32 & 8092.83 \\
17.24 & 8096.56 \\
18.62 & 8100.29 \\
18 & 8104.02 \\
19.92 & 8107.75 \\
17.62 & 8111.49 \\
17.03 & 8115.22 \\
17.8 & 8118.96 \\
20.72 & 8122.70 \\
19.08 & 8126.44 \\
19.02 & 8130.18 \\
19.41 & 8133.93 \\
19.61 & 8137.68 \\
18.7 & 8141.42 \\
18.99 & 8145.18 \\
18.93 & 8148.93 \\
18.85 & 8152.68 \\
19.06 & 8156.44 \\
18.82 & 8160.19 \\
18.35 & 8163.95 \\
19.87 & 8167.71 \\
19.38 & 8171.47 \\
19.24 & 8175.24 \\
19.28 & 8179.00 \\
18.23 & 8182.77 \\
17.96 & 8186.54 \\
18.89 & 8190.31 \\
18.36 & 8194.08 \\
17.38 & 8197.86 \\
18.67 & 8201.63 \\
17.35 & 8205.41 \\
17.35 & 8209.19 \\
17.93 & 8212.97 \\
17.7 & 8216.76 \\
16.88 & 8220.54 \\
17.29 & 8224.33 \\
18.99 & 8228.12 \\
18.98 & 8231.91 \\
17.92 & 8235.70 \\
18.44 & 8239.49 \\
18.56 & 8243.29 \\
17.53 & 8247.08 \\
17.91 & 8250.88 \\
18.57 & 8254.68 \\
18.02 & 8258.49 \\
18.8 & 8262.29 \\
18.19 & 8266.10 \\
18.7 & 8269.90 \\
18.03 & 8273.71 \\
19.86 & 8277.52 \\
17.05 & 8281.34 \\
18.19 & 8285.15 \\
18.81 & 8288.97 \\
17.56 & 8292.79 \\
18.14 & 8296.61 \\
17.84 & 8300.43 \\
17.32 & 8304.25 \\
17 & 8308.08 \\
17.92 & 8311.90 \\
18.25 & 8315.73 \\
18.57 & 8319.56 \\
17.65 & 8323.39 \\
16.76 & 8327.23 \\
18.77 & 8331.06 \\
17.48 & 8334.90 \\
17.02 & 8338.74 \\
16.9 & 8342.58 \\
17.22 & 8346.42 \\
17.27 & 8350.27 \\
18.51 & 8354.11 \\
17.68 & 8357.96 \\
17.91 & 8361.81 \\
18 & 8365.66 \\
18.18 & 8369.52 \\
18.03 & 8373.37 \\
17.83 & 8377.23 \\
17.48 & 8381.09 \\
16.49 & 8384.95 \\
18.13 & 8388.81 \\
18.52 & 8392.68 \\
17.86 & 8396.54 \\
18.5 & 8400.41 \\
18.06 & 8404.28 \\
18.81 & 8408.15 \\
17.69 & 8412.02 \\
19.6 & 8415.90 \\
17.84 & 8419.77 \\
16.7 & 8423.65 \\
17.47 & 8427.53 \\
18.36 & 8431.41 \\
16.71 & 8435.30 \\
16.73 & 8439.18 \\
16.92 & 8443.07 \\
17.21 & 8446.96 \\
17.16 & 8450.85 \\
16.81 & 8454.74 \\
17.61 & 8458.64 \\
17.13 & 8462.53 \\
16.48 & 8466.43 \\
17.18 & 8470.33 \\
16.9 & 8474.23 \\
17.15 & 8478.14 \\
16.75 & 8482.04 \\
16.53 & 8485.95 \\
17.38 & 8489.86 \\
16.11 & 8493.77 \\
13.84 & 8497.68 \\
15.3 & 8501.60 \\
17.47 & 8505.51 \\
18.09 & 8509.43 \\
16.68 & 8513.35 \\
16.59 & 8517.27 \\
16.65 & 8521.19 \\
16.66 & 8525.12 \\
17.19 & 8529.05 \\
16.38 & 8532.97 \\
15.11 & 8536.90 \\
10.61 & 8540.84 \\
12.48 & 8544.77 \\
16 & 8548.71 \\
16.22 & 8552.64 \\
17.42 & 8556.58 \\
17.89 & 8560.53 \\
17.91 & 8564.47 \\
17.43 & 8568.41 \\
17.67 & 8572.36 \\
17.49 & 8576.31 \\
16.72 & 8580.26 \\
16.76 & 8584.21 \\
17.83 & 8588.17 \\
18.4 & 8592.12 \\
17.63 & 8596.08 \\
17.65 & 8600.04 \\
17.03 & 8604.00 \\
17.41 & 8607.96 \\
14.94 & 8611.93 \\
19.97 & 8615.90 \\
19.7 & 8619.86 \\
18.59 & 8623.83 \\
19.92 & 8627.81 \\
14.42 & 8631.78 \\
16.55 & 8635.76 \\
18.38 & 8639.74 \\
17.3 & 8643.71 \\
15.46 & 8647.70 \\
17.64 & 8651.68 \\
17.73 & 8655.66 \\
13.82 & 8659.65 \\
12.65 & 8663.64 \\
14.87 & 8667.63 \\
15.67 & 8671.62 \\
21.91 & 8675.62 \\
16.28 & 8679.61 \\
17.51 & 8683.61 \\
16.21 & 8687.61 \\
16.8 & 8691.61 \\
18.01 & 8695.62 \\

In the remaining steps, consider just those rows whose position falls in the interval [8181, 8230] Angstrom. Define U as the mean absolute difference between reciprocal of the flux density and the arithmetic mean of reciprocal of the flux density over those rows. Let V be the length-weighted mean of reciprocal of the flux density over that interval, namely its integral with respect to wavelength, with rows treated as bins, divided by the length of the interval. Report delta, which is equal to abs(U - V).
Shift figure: 0.0542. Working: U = 0.0017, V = 0.0559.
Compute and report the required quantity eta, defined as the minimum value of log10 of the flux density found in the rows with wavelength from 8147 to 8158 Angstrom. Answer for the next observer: 1.28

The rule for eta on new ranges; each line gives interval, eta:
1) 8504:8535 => 1.21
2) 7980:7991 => 1.24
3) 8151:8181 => 1.26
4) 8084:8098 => 1.24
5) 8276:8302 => 1.23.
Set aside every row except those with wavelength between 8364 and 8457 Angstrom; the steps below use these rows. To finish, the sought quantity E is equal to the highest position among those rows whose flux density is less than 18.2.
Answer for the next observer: 8454.74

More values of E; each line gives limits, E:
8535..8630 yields 8611.93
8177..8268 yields 8266.10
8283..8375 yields 8373.37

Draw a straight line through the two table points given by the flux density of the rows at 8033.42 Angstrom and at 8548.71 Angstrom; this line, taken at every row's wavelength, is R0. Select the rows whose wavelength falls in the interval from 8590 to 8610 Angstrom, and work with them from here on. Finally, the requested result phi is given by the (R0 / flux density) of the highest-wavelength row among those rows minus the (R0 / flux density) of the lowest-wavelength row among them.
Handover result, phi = 0.04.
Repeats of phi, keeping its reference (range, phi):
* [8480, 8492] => -0.04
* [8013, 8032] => 0.00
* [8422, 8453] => -0.04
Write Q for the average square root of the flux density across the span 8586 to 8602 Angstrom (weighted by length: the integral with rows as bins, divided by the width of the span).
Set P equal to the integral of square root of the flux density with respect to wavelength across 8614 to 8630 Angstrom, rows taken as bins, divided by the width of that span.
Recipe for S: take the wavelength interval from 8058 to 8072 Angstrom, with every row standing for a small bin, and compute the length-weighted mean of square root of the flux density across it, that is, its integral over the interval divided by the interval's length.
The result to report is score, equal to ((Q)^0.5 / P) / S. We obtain 0.108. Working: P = 4.41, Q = 4.23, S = 4.33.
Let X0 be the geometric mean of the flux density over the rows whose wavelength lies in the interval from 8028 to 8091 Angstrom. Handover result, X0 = 18.6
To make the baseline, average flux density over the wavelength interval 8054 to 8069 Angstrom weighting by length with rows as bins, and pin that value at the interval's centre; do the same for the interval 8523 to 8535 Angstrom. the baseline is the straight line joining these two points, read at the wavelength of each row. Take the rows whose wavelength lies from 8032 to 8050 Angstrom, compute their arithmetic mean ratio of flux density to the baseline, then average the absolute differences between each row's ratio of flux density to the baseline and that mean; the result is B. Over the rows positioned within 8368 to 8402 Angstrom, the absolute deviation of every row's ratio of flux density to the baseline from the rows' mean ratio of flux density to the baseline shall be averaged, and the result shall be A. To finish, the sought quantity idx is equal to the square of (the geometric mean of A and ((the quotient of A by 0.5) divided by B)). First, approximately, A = 0.025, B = 0.028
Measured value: 0.043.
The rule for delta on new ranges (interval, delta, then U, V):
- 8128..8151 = 0.0516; 0.0007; 0.0523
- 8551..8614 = 0.0559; 0.0021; 0.0580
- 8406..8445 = 0.0542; 0.0025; 0.0567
